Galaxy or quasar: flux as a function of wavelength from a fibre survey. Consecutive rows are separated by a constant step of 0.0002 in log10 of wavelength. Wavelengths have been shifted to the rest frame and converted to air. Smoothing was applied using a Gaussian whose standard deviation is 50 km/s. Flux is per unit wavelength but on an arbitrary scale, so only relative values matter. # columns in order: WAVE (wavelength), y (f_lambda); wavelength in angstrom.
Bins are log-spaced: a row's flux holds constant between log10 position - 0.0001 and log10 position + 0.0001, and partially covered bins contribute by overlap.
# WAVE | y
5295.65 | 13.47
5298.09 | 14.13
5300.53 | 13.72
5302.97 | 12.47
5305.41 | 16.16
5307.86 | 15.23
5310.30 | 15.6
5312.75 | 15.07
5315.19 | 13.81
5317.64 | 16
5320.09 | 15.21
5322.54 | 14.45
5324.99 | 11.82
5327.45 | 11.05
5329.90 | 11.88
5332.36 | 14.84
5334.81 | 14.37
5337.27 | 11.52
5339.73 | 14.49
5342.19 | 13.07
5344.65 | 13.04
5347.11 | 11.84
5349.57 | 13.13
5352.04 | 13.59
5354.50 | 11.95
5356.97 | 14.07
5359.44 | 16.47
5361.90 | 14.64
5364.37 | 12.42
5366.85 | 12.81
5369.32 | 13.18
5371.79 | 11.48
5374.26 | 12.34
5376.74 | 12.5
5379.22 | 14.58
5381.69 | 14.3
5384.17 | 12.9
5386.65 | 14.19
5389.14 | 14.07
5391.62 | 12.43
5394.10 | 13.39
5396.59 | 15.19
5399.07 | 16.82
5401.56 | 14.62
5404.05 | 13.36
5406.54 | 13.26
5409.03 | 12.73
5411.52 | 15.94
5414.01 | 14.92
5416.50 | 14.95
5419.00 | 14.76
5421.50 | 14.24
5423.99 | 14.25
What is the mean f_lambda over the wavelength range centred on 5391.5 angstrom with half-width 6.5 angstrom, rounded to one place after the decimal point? 13.9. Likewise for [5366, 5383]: 13.0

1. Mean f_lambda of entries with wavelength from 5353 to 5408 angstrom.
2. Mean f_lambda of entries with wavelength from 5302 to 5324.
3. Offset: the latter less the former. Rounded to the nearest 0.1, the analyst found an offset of 1.2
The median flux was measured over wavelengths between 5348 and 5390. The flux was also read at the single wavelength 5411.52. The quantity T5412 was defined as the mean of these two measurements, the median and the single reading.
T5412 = 14.6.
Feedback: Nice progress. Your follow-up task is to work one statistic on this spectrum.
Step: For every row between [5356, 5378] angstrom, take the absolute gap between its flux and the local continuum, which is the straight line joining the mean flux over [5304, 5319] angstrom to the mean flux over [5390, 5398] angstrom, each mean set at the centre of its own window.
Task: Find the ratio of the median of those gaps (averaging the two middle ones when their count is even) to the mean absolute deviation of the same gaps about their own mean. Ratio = 2.6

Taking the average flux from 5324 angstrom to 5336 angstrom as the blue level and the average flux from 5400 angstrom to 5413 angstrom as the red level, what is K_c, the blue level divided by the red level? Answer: 0.91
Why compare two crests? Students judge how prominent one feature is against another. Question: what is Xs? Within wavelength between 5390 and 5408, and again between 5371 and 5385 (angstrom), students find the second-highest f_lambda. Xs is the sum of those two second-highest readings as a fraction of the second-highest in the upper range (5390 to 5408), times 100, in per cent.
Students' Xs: 194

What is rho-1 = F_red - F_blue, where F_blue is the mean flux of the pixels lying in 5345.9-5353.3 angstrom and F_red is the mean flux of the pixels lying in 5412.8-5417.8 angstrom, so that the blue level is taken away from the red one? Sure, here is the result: 2.1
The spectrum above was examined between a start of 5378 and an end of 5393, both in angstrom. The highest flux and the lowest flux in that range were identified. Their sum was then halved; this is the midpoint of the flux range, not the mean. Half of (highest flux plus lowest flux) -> 13.5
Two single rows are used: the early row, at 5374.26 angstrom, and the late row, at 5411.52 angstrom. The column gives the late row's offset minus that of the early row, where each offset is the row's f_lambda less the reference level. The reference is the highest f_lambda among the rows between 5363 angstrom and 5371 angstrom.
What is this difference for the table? 3.6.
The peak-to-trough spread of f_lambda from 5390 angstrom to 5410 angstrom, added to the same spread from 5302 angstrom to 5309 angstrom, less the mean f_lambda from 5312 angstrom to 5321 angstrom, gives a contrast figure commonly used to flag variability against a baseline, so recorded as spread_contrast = -6.9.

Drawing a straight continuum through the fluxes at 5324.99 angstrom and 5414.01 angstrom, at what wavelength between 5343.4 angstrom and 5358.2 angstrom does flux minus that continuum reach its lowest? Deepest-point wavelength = 5354.50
